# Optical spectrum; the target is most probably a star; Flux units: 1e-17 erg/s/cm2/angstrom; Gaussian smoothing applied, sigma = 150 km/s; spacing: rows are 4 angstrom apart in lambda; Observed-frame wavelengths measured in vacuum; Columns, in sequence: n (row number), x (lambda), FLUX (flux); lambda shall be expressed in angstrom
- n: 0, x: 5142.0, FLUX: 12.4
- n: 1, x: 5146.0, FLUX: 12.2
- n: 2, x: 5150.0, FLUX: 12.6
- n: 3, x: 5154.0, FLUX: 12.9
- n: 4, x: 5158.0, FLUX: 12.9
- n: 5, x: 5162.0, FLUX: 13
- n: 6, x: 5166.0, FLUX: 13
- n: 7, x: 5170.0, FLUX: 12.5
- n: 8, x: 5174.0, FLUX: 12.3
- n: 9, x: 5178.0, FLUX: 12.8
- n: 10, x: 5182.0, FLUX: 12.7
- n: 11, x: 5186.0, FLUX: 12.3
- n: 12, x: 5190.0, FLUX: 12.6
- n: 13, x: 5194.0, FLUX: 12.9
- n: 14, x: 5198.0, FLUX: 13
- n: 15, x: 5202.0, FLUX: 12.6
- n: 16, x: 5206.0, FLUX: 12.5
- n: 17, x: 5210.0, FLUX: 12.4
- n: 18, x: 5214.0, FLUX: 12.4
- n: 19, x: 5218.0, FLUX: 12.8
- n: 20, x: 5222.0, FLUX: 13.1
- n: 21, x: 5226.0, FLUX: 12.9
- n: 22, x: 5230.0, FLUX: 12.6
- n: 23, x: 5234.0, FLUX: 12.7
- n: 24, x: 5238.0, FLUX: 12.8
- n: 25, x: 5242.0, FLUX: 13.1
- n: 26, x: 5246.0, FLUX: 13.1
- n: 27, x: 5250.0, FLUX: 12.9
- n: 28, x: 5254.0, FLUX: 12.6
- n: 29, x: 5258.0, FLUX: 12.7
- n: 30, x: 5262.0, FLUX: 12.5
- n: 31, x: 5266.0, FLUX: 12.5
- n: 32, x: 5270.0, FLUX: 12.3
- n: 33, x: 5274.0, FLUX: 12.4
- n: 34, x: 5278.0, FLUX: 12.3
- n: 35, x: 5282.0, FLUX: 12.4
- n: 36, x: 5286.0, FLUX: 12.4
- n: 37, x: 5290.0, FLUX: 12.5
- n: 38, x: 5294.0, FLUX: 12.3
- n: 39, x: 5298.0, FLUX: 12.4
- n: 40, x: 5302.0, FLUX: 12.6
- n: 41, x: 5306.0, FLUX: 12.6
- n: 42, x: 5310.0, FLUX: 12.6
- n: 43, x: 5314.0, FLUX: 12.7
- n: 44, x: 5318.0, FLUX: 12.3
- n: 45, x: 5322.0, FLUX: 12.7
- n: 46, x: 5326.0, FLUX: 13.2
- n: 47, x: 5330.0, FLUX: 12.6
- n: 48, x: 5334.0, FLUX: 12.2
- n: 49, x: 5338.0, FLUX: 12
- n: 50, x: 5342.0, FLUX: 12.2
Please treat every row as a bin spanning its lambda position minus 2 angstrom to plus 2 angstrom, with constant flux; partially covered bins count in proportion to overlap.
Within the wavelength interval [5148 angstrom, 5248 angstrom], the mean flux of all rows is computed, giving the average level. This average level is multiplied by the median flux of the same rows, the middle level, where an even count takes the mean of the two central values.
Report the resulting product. 163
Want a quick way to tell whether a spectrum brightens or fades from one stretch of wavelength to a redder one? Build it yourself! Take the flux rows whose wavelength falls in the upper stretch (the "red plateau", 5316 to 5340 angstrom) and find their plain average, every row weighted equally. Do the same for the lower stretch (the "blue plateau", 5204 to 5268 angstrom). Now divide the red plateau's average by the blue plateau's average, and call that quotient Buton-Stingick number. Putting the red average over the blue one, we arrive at 0.982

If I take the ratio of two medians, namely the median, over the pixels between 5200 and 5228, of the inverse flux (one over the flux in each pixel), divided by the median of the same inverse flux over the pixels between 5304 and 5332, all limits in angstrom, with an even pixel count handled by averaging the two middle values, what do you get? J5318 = 1.00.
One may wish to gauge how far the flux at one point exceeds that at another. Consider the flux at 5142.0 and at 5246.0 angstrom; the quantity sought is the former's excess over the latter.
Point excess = -0.7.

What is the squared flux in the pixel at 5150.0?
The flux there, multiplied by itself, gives 159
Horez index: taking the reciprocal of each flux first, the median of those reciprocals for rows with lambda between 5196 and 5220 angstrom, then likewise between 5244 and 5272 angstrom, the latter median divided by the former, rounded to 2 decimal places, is 1.00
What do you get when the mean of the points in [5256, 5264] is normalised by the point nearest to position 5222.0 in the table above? 0.96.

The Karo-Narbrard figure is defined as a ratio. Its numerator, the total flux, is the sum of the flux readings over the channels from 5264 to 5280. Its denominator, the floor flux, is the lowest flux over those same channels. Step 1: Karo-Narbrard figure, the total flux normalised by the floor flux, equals 4.02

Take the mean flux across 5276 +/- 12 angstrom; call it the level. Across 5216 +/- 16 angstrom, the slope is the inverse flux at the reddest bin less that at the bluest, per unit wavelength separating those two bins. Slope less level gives -12.4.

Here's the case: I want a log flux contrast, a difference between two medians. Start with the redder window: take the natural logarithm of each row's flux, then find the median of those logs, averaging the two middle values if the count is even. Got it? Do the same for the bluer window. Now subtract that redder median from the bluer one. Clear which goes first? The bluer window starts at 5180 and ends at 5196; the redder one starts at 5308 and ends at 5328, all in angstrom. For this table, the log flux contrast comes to 0.00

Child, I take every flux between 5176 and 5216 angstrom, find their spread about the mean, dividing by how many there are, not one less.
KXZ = 0.218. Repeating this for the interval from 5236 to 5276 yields 0.266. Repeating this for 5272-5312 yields 0.112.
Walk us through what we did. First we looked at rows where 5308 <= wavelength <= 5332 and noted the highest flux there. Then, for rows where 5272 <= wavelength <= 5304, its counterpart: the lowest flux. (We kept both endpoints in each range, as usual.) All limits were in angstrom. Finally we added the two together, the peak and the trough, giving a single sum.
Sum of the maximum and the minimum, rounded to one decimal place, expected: 25.5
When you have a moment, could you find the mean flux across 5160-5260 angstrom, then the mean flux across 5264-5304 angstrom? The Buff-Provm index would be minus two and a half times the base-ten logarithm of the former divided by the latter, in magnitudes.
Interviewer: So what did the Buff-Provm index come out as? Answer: -0.028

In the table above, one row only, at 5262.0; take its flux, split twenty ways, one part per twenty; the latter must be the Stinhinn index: 0.625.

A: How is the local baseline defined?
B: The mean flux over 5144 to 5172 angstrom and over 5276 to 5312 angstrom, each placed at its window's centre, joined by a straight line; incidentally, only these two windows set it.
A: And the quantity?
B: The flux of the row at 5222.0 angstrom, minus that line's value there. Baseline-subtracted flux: 0.50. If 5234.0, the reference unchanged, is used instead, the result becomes 0.12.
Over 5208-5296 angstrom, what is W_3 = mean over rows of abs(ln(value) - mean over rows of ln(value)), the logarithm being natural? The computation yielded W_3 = 0.018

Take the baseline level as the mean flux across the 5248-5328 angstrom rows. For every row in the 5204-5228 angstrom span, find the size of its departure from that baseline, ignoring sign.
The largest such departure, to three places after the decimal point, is 0.555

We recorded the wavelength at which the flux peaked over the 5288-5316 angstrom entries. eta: 5314.0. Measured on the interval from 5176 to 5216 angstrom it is 5198.0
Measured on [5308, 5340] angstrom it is 5326.0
